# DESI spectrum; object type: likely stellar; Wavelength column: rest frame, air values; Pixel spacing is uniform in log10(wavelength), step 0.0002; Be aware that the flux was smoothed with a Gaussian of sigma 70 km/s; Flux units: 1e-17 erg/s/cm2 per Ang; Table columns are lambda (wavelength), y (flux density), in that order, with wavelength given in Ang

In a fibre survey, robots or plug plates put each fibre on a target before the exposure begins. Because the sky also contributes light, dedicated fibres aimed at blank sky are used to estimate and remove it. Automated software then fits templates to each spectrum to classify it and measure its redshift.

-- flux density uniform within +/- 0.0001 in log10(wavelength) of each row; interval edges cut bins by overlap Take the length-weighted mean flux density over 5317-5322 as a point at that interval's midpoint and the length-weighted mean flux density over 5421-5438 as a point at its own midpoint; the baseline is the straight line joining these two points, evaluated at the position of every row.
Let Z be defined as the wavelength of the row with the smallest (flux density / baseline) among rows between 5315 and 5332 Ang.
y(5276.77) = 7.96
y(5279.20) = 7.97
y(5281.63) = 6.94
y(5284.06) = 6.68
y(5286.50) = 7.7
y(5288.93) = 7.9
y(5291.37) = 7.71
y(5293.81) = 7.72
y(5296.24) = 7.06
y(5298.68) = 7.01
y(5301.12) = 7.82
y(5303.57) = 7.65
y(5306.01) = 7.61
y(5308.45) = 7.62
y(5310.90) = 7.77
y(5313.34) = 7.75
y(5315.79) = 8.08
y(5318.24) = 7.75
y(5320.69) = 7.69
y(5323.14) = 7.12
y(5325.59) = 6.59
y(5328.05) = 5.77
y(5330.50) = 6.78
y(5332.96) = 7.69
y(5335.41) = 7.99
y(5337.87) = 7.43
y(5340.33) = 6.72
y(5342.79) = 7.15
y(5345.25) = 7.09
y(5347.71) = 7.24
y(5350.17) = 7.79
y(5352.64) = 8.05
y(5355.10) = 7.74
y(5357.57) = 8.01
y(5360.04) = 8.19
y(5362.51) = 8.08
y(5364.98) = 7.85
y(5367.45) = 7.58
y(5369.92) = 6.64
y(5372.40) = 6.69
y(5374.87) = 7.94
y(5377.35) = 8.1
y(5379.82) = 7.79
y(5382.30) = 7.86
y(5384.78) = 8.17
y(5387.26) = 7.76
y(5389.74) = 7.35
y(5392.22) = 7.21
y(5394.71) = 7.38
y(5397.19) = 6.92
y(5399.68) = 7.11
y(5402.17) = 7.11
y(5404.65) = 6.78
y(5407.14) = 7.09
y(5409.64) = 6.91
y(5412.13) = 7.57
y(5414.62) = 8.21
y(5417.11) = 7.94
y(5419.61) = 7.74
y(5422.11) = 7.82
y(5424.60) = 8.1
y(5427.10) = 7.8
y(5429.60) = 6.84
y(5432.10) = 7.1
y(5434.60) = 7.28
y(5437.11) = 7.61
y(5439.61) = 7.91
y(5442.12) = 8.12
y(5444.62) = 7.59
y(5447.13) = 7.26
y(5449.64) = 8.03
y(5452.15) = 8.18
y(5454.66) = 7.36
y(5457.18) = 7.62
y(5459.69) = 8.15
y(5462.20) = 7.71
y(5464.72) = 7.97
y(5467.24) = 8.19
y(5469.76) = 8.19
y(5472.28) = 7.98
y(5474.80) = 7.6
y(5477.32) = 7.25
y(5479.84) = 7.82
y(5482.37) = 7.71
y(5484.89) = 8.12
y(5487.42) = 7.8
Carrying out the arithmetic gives 5328.05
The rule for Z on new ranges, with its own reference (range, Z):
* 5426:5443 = 5429.60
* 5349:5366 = 5355.10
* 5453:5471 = 5454.66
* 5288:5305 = 5298.68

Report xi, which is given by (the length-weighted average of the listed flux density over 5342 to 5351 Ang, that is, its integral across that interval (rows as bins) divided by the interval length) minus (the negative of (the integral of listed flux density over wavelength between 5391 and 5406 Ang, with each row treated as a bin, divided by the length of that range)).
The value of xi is 14.4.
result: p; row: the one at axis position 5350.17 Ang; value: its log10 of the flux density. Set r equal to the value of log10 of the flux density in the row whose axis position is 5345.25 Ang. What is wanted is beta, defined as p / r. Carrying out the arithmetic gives 1.05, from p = 0.89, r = 0.851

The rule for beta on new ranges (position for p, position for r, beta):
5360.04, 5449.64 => 1.01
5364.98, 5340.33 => 1.08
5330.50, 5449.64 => 0.92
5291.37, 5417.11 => 0.99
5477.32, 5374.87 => 0.96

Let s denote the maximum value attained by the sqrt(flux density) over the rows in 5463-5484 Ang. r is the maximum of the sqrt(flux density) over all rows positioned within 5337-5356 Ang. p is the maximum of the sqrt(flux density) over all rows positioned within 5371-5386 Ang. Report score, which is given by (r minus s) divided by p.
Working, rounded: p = 2.86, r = 2.837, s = 2.86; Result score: -0.009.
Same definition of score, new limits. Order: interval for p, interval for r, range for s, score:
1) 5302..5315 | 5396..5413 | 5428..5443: -0.035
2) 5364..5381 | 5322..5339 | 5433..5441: 0.005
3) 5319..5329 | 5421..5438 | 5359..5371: -0.006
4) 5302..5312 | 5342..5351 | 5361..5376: -0.018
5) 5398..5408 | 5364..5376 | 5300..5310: 0.008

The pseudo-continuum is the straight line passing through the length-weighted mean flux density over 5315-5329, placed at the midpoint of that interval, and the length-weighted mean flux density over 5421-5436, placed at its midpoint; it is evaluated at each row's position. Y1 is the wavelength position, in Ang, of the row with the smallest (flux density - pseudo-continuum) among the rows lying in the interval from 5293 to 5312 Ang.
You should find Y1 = 5298.68 Ang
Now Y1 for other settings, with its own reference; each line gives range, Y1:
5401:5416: 5404.65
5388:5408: 5404.65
